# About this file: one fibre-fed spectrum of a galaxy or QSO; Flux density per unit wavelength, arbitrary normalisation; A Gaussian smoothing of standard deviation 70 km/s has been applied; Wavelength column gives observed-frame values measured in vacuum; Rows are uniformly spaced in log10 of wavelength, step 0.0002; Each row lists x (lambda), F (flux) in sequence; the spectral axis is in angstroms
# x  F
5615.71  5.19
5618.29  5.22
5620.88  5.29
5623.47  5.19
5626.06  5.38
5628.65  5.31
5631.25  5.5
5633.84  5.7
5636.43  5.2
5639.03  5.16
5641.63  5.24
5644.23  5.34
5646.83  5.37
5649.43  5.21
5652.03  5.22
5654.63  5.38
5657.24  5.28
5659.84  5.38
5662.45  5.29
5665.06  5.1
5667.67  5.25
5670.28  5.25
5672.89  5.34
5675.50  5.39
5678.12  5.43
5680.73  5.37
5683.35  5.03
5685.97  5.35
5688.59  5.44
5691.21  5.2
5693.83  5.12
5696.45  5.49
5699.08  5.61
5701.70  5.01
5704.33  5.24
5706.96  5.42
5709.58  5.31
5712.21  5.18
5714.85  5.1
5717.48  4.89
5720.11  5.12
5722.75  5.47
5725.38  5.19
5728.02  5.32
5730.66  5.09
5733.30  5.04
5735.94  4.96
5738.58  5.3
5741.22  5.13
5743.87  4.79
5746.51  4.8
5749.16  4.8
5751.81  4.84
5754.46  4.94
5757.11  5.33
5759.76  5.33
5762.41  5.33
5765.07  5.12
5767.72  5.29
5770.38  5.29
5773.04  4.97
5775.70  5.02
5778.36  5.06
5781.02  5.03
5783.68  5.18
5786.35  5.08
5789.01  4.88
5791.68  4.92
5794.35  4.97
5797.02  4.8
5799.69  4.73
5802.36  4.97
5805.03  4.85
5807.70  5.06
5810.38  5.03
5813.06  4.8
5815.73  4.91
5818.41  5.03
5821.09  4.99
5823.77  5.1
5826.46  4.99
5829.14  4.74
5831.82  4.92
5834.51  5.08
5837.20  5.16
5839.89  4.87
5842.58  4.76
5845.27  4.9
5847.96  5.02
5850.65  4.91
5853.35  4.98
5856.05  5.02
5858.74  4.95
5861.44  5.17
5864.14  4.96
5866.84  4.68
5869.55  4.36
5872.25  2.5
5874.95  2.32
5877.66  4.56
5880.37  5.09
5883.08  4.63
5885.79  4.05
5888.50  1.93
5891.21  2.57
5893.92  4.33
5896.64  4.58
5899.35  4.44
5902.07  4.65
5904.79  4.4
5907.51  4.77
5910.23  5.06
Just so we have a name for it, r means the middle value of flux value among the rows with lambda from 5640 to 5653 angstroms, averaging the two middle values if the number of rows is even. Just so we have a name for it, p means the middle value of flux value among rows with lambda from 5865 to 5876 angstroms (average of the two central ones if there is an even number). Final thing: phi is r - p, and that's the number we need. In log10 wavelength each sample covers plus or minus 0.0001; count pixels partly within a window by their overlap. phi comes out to 1.8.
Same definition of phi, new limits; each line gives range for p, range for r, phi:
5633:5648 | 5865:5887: -0.8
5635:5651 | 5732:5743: -0.1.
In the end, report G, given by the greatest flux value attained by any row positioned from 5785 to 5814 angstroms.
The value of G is 5.08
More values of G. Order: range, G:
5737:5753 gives 5.3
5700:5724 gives 5.47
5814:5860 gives 5.16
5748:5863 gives 5.33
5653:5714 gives 5.61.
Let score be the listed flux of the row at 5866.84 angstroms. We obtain 4.68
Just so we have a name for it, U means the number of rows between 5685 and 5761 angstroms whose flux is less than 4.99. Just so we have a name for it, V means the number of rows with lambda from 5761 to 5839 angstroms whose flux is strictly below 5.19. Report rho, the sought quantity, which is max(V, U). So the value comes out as 26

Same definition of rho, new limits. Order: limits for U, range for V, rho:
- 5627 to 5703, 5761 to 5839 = 26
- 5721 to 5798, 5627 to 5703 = 11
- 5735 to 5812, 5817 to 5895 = 29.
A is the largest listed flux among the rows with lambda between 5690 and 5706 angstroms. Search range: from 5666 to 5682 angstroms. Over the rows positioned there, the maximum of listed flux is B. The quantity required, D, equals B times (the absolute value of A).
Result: 30.5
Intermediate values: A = 5.61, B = 5.43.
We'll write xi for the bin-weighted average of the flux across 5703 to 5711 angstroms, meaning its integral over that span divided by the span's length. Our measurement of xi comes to 5.32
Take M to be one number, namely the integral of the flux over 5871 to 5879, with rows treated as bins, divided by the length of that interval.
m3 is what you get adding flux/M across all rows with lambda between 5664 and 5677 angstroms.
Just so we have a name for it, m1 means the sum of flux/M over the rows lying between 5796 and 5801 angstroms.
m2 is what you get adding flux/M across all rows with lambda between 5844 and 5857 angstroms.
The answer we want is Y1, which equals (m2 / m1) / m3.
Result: 0.31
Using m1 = 3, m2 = 7.9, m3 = 8.4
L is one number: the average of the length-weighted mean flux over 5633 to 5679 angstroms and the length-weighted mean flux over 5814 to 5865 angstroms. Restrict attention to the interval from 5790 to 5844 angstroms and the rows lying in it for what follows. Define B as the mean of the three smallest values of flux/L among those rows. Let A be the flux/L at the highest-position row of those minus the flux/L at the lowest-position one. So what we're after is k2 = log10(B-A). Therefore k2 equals -0.02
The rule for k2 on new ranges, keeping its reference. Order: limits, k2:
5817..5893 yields -0.04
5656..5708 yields -0.02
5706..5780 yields 0.00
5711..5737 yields 0.00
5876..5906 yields -0.23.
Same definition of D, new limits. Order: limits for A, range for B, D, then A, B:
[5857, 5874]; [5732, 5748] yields 27.4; 5.17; 5.3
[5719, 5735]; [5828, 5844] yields 28.2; 5.47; 5.16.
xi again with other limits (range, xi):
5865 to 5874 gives 3.84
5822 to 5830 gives 4.96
